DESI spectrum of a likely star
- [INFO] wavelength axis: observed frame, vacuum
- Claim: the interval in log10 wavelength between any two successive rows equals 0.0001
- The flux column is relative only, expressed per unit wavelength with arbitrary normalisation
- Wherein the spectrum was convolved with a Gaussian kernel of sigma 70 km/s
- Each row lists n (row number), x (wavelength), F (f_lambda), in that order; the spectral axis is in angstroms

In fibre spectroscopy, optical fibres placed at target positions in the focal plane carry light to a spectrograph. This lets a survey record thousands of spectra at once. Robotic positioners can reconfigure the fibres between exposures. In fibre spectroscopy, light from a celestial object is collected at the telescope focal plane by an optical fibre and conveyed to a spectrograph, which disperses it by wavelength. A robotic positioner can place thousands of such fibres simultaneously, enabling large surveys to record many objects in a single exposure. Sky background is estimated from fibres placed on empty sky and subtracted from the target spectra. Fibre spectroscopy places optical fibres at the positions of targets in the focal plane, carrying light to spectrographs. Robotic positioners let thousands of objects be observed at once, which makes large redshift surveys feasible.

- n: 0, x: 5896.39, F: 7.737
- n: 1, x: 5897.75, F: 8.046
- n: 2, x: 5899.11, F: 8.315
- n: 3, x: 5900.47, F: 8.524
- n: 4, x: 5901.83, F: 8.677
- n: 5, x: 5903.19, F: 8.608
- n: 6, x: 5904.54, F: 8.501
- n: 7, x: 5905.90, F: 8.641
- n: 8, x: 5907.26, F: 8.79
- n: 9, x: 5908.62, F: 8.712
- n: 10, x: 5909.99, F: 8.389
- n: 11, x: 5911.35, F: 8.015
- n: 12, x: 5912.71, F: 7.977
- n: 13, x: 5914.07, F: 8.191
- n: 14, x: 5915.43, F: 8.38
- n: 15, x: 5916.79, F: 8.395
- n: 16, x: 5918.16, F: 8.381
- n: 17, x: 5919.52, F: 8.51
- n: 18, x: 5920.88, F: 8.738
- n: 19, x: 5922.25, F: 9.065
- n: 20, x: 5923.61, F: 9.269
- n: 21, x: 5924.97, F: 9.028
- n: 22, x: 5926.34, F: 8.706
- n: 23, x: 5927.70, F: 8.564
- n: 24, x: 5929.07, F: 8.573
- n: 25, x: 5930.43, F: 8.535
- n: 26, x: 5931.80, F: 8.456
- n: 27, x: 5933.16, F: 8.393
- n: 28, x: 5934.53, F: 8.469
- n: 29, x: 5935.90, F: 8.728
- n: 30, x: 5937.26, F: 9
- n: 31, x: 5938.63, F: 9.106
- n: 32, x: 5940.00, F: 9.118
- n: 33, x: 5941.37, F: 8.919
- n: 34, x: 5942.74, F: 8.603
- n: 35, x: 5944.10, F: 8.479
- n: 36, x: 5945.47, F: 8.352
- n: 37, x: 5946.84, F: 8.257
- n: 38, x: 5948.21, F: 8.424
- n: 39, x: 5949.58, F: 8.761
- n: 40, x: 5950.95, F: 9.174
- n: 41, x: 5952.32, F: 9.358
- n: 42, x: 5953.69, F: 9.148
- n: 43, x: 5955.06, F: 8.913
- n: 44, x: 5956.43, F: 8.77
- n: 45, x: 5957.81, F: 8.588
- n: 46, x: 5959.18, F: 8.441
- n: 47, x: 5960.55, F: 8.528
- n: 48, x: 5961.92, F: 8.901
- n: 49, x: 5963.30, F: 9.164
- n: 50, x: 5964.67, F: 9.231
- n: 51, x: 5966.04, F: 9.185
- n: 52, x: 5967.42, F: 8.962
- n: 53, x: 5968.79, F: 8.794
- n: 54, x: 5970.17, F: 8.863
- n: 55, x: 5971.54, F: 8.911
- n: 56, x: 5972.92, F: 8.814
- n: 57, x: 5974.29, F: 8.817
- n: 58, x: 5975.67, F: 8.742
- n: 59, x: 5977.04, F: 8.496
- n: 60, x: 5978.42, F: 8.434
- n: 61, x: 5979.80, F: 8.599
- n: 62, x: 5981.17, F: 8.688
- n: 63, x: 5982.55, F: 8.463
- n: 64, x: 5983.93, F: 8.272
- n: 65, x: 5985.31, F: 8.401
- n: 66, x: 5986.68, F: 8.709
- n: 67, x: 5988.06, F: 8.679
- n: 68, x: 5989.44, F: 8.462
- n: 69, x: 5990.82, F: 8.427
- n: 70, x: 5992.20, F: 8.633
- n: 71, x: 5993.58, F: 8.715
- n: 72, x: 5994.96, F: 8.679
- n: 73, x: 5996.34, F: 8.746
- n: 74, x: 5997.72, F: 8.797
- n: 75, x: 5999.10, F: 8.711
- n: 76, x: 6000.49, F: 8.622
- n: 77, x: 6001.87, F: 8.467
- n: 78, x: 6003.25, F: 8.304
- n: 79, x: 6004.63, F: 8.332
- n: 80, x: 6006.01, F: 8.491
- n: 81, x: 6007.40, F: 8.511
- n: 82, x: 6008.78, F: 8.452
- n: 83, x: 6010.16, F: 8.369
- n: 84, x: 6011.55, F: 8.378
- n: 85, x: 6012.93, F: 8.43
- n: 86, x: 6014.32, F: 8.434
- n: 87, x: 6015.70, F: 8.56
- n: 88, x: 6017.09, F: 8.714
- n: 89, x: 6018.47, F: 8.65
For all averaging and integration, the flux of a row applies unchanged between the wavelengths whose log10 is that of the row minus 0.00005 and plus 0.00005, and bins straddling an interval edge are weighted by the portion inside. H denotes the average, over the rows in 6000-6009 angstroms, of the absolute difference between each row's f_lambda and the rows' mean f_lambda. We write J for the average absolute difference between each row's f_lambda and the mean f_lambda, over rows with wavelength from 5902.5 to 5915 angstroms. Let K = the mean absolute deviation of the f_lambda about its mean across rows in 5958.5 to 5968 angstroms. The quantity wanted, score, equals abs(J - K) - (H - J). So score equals 0.17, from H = 0.08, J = 0.251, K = 0.251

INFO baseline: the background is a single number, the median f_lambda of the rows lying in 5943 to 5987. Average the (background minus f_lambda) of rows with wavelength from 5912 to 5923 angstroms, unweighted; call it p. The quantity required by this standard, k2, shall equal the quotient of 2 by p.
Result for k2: 7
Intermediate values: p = 0.30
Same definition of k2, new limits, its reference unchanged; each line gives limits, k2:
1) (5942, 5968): -40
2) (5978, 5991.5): 8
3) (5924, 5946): 32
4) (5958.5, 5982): -43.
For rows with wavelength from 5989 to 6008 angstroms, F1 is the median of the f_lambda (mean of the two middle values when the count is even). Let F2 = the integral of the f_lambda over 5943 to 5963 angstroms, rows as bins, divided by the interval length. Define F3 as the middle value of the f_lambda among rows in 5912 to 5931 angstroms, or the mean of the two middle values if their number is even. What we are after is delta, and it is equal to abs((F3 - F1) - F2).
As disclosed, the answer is 8.7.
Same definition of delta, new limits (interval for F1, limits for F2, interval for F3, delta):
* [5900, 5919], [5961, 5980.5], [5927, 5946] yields 8.7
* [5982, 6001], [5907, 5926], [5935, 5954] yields 8.4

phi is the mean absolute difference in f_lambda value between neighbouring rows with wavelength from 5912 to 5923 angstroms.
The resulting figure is 0.16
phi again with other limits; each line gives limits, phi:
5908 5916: 0.23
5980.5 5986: 0.18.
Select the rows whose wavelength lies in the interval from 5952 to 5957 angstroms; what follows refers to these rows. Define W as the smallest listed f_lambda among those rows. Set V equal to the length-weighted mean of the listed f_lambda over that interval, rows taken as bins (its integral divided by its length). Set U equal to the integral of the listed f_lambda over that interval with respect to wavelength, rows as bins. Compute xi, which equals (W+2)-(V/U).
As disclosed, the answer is 10.6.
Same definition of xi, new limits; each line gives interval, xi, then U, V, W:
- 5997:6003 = 10.3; 52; 8.6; 8.467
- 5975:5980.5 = 10.3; 47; 8.6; 8.434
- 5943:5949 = 10.1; 50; 8.4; 8.257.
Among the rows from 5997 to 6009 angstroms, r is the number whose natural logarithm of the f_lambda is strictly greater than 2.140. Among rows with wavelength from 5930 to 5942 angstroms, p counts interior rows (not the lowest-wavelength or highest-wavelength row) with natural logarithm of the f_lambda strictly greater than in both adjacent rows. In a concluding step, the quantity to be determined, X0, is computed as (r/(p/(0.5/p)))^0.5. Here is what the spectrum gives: 1.4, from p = 1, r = 4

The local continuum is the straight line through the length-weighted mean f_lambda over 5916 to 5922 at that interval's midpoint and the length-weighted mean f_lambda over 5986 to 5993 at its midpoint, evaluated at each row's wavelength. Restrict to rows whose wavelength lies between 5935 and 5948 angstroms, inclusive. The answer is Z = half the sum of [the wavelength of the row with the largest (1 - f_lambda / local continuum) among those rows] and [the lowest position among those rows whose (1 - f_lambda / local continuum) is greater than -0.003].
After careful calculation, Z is 5945.5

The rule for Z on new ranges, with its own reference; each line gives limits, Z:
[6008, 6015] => 6009.5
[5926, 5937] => 5930.4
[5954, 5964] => 5959.2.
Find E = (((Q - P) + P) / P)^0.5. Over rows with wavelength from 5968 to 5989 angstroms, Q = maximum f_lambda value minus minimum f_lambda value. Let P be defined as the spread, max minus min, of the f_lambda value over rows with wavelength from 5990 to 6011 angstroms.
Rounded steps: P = 0.5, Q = 0.64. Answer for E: 1.14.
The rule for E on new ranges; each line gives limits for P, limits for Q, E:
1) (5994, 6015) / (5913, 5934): 1.48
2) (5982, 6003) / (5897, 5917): 1.24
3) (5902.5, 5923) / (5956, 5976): 0.85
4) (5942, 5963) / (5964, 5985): 0.93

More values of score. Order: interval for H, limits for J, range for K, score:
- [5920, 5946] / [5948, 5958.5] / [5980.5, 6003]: 0.14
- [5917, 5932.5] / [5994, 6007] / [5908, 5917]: -0.03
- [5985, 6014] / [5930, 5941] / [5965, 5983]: 0.22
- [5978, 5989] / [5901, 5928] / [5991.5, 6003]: 0.28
